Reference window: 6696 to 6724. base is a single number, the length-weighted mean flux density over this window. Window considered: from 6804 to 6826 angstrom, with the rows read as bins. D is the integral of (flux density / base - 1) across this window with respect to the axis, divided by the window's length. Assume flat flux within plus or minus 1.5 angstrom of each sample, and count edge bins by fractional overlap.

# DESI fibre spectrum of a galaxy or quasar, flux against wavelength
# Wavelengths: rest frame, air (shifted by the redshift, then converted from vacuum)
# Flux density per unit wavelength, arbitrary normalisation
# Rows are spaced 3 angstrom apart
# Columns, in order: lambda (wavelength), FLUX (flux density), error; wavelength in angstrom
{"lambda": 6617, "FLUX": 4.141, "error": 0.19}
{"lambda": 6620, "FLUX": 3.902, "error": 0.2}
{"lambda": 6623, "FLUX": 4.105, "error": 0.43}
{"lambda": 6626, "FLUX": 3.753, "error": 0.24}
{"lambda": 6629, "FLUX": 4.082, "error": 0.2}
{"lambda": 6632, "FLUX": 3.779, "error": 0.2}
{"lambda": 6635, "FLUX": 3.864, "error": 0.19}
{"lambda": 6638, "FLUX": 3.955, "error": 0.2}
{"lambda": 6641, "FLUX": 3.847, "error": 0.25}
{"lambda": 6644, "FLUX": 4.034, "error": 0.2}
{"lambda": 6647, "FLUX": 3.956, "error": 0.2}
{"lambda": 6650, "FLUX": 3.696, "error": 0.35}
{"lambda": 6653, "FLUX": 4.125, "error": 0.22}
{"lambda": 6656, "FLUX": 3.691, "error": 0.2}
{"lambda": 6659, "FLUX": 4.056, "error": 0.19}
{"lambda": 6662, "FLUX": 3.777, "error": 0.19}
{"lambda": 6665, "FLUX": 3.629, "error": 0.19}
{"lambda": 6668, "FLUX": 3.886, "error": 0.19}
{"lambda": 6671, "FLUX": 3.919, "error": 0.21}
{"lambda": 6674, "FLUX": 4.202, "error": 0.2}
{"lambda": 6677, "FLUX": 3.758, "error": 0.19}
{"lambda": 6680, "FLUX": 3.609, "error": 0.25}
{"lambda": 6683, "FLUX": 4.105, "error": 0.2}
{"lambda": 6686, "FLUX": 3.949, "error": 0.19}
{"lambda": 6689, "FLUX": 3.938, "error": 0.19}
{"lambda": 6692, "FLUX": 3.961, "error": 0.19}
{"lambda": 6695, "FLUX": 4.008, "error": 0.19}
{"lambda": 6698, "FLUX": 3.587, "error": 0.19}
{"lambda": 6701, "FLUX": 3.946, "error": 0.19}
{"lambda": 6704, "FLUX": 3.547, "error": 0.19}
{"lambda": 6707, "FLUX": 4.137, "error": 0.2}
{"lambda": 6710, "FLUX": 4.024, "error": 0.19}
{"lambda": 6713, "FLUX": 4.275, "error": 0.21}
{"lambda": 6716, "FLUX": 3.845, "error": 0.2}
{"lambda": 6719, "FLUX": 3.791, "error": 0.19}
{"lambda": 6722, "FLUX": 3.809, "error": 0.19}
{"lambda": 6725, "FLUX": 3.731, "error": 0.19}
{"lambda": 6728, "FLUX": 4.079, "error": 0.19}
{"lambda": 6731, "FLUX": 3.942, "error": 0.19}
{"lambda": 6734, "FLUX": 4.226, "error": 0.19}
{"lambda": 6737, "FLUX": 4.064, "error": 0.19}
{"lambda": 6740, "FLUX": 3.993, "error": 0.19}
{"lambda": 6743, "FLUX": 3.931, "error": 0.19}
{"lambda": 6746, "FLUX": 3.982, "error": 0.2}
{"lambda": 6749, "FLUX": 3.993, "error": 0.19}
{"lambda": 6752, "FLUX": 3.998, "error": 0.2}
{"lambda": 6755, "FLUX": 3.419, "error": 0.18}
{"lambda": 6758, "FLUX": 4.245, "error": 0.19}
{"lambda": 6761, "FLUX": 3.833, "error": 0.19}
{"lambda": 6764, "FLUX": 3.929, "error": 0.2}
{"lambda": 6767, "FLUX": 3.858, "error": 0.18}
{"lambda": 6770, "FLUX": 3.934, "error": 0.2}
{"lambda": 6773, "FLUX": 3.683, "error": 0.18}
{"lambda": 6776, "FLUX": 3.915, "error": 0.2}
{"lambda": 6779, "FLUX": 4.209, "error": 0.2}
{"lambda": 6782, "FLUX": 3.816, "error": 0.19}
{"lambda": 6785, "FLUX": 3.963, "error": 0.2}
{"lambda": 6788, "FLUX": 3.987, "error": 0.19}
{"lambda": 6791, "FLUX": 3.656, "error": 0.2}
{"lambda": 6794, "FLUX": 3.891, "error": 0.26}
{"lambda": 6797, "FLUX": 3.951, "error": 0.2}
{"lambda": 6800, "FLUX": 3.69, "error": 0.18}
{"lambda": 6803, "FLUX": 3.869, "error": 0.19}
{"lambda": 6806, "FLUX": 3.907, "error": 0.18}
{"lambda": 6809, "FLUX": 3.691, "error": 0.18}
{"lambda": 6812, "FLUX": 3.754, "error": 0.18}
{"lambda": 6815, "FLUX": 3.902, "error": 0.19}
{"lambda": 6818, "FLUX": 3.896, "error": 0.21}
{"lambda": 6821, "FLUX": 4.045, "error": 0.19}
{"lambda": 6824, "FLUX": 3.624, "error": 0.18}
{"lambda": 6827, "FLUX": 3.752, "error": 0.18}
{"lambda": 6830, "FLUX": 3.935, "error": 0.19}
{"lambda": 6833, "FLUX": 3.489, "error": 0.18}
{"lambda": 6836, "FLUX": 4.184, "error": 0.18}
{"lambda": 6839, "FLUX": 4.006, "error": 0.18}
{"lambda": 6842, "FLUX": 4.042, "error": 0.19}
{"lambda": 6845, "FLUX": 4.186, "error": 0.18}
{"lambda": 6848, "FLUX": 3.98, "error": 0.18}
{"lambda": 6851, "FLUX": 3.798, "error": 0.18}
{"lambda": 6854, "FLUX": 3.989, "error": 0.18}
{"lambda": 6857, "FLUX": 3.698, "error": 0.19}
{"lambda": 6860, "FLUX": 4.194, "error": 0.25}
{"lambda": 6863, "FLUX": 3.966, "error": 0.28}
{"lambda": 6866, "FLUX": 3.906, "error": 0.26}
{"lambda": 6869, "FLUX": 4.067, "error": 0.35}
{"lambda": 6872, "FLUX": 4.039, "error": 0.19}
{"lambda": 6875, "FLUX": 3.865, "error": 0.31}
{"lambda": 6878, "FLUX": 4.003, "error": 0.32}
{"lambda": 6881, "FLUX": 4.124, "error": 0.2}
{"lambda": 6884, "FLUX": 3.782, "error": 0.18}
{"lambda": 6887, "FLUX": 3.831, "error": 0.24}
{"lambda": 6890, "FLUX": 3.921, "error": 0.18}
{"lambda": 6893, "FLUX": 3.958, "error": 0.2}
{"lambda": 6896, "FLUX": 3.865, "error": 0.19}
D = -0.014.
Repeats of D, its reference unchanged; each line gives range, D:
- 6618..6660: 0.009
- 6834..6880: 0.027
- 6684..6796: 0.010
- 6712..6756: 0.015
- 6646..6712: 0.001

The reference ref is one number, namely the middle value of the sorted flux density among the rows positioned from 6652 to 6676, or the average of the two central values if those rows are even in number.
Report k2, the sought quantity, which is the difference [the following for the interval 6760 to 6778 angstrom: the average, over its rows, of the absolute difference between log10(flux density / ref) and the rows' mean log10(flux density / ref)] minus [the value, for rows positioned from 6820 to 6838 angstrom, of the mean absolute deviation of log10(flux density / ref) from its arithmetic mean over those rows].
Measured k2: -0.017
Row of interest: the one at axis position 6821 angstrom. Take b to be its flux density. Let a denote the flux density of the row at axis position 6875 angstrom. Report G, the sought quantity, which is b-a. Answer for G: 0.18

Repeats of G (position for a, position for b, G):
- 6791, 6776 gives 0.26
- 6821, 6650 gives -0.35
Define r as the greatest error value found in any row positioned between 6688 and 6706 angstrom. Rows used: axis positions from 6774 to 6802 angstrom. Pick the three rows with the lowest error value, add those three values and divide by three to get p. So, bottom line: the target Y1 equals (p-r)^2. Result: 0.000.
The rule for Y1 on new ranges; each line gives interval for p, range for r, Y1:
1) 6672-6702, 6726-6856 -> 0.005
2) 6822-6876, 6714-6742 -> 0.000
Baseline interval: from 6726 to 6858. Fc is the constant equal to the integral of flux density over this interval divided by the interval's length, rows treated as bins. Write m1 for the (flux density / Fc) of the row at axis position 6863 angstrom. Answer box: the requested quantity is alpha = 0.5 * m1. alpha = 0.507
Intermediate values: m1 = 1.01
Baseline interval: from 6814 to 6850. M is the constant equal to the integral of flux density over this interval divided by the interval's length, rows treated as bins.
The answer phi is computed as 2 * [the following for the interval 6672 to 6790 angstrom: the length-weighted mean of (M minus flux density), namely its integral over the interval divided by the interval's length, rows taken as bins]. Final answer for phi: -0.02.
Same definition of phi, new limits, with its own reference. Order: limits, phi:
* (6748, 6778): 0.07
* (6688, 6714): -0.02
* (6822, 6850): 0.01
